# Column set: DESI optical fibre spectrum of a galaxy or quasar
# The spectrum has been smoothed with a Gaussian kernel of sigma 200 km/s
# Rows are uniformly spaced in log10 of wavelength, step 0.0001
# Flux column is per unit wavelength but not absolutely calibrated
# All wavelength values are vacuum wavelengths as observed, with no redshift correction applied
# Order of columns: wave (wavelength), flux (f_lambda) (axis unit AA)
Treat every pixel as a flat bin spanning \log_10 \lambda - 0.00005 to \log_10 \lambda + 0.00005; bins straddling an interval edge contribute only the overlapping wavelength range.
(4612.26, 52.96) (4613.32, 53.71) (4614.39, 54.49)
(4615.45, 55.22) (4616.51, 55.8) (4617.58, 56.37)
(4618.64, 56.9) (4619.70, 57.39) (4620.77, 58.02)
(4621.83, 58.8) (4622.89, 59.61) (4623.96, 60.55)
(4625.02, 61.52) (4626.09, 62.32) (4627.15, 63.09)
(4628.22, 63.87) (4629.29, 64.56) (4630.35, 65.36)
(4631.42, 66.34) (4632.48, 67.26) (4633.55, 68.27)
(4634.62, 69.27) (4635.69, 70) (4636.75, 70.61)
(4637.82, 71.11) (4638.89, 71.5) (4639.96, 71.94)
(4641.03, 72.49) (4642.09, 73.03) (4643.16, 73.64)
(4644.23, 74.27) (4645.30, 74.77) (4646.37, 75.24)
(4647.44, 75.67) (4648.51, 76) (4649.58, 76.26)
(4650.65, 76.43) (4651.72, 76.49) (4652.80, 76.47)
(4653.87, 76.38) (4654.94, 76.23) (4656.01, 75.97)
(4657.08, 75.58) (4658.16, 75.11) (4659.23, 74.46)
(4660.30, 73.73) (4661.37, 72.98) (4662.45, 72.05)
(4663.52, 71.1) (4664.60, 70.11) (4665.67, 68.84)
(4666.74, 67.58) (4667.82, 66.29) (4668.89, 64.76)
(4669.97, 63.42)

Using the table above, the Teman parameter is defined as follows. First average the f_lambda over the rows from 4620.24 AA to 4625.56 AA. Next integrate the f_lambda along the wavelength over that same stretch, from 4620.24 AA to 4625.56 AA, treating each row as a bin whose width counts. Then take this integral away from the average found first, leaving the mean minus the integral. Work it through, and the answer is -258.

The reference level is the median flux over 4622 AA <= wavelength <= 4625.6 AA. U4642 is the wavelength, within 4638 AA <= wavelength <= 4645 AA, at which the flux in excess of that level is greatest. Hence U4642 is 4644.23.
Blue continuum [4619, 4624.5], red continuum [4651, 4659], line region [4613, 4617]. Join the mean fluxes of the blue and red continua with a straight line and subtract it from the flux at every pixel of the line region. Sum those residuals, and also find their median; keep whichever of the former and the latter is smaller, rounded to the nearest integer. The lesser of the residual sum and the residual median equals -2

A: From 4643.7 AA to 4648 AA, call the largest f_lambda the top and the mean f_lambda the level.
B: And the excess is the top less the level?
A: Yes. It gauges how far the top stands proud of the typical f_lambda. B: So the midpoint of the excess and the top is 38.2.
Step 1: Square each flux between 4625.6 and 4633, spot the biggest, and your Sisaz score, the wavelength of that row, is 4632.48 AA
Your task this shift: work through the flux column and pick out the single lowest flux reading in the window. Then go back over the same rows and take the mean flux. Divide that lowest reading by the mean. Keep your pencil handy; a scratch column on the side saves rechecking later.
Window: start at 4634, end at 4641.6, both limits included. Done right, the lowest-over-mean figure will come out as 0.976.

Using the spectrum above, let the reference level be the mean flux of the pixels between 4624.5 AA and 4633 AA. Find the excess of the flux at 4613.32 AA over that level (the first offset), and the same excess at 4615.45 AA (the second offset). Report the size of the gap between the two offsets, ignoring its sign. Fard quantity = 1.5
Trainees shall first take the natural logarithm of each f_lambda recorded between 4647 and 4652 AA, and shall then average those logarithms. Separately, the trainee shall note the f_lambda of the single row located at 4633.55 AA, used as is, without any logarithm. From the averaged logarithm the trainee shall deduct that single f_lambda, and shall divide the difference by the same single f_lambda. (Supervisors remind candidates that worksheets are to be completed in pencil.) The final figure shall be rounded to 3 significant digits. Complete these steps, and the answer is -0.937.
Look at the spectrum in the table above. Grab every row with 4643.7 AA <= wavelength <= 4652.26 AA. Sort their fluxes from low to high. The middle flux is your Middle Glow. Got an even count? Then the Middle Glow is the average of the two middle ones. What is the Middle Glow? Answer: 76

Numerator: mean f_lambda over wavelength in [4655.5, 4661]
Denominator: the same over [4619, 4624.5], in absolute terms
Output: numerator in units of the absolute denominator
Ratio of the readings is 1.27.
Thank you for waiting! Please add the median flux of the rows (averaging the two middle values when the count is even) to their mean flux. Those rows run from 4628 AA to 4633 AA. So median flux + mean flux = 131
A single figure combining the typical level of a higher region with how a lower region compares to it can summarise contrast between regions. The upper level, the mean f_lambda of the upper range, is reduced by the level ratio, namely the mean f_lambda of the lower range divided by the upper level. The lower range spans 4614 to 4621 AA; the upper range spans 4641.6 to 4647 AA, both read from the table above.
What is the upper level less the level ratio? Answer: 73.4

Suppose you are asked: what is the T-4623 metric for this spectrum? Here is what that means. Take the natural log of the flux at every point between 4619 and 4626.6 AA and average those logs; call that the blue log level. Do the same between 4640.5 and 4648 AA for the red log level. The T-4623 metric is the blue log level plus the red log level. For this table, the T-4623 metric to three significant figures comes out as 8.40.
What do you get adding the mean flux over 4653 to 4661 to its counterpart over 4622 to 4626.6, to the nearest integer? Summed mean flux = 136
